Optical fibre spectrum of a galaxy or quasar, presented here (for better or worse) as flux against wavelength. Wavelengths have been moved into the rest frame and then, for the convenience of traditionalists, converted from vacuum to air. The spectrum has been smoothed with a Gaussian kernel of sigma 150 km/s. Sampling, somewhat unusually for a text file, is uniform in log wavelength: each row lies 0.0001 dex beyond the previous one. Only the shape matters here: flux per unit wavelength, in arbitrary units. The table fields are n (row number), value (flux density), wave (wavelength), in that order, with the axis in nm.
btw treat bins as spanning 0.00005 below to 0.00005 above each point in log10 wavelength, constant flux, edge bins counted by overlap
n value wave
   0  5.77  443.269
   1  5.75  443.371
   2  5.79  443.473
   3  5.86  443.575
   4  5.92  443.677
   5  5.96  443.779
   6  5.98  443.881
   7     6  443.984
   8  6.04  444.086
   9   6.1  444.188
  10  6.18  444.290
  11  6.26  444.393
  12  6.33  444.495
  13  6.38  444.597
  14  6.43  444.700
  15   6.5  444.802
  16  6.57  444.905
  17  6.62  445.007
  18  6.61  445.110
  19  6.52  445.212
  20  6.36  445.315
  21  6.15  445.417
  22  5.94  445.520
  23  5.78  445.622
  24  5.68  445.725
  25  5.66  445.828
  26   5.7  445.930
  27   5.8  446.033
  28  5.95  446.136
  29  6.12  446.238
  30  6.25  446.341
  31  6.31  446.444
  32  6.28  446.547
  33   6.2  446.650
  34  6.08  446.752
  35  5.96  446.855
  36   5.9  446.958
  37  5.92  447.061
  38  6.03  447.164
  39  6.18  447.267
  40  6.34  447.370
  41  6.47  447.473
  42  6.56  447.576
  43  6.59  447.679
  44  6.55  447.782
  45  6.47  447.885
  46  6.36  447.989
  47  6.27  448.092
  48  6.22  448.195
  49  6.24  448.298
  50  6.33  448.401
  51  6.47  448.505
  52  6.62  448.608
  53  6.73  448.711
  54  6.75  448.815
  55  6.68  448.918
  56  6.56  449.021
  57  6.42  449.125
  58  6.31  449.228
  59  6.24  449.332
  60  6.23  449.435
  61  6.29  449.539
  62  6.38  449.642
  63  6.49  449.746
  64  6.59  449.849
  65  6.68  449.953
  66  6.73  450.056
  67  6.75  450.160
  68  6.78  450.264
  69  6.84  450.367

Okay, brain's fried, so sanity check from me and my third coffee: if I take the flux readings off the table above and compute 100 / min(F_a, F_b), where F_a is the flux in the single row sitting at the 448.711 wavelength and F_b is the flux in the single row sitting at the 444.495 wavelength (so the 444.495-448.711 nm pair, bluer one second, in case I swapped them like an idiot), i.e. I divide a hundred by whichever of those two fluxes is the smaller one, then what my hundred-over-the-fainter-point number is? 15.8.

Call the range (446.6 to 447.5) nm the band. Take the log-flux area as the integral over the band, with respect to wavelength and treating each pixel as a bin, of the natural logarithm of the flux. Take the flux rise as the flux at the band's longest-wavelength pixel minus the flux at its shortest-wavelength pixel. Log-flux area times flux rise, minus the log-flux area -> -1.2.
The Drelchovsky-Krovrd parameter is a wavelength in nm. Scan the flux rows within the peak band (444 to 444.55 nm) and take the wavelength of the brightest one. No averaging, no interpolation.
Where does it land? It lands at 444.495 nm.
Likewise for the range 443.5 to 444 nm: 443.984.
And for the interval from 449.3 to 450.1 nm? 450.056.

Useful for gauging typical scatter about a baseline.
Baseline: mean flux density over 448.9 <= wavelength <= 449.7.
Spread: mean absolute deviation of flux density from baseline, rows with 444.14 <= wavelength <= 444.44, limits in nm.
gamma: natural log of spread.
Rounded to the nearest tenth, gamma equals -1.6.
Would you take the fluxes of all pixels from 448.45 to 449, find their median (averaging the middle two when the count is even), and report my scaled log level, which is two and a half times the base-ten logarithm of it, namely 2.06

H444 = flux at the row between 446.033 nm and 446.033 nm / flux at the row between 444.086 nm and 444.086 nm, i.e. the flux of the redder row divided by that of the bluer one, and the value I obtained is 0.96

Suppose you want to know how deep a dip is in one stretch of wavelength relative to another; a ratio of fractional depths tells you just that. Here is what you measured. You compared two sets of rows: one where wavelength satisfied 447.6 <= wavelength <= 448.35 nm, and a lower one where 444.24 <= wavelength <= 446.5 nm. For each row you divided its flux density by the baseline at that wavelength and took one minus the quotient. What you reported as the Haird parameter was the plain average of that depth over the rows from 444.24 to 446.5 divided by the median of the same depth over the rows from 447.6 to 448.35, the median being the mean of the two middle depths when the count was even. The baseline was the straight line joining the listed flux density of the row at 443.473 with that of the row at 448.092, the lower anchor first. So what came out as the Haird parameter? 2.1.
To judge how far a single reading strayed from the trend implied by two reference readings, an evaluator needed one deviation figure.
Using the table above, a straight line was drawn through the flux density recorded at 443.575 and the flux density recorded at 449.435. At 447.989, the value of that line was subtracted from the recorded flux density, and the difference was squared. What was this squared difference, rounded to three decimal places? 0.049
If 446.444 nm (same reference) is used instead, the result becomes 0.072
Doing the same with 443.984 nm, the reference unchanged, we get 0.013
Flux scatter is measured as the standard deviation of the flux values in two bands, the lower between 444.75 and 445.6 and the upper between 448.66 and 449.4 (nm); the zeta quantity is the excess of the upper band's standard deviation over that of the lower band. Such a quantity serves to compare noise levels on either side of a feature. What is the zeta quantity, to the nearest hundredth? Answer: -0.04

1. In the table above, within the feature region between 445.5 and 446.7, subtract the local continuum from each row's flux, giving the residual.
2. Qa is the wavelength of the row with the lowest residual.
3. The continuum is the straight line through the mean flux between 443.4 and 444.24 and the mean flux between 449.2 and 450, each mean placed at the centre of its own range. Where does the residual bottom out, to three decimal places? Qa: 445.828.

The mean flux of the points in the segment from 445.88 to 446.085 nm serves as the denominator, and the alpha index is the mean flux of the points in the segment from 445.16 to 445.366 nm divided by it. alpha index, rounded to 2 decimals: 1.12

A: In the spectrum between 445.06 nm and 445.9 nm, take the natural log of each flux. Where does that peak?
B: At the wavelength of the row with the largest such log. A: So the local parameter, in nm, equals 445.110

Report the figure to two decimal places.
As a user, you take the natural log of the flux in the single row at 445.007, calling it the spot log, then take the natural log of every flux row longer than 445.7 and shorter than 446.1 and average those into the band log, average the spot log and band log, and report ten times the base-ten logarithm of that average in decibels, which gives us 2.59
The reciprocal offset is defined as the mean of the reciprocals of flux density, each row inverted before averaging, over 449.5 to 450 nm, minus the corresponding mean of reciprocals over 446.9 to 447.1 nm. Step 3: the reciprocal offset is -0.015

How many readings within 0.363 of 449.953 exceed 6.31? 7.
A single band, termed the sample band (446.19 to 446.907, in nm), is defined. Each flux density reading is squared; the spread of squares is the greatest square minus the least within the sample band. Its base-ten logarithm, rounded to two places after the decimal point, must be 0.63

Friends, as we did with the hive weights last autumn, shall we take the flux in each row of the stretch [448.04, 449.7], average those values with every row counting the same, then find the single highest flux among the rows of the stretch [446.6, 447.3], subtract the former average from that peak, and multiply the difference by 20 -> -4.4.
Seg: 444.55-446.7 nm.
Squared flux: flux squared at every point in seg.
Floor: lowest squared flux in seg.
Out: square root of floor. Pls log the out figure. 5.7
